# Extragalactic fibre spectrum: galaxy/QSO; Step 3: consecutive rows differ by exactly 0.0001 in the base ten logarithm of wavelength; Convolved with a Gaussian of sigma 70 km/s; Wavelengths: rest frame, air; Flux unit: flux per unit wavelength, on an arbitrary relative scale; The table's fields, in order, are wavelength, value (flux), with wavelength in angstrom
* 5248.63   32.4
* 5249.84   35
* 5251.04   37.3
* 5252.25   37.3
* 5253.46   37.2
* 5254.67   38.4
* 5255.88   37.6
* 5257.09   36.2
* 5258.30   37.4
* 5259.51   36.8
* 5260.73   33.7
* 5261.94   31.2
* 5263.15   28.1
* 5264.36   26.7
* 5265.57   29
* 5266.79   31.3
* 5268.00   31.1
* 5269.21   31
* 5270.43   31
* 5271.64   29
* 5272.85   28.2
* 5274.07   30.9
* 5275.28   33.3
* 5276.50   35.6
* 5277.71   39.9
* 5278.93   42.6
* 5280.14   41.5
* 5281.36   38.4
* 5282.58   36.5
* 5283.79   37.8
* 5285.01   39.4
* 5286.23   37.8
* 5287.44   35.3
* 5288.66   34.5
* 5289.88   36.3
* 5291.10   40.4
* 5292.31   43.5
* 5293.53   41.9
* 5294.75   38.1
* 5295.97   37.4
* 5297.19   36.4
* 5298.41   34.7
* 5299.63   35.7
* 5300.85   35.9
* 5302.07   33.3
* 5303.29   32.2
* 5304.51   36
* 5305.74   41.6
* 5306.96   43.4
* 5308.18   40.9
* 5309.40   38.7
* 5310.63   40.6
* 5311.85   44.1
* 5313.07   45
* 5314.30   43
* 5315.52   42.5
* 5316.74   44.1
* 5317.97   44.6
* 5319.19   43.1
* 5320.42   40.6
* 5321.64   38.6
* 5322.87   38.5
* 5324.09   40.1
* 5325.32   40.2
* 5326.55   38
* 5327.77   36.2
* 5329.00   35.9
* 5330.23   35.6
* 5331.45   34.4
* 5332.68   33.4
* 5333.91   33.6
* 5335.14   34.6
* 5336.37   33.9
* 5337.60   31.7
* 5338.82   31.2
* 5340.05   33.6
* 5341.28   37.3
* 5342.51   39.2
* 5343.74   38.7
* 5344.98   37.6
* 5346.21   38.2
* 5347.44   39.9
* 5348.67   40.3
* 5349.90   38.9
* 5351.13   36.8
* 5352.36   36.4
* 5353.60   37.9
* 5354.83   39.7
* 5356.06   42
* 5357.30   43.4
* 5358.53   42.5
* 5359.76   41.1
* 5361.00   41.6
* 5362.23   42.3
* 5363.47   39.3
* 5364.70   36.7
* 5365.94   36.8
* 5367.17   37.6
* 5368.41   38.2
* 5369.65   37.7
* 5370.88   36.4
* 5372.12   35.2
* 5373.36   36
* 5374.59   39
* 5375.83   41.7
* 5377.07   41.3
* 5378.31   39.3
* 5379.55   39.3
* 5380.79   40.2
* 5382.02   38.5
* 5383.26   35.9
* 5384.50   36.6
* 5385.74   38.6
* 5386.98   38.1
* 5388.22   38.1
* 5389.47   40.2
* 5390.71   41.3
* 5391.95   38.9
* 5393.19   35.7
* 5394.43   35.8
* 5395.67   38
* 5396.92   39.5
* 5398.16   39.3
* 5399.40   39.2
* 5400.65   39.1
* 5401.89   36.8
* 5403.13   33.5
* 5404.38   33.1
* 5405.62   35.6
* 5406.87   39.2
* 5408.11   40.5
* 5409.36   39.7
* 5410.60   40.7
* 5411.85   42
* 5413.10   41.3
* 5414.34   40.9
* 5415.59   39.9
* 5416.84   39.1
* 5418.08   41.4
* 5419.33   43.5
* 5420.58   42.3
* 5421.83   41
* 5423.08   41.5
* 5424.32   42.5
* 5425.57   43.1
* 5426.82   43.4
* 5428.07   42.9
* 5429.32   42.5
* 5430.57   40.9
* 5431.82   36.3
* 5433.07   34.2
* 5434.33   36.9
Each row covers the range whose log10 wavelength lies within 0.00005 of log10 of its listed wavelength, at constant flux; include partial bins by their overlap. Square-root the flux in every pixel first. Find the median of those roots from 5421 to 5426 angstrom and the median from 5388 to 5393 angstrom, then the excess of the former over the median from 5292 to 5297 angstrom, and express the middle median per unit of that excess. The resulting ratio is 40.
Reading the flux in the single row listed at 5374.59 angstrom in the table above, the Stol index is 39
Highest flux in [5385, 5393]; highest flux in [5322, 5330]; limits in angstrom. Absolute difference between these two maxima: 1.10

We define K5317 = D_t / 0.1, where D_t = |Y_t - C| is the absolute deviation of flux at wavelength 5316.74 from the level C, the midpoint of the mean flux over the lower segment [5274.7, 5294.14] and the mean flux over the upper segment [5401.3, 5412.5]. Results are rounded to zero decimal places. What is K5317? 59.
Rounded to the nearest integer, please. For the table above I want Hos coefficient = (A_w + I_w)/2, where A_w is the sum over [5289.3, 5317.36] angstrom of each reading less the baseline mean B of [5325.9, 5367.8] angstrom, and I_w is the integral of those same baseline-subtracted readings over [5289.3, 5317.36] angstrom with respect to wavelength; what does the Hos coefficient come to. 47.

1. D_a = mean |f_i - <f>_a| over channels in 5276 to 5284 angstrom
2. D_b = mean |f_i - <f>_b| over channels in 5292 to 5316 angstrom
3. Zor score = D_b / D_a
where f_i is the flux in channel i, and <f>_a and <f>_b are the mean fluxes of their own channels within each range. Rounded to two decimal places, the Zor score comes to 1.63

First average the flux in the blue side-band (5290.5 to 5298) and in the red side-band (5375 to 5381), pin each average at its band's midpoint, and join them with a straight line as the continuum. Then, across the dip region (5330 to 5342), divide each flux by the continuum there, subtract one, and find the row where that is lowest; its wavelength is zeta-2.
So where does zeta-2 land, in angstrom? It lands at 5338.82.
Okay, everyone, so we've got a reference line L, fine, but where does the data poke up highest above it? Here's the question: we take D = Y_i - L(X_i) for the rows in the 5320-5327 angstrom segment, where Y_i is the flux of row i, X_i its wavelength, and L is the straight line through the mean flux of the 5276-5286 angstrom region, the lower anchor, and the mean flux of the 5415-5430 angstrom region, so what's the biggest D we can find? 1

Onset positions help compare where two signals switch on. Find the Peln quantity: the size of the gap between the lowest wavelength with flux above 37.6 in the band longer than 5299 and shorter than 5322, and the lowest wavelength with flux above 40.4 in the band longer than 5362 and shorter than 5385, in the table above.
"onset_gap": 56.5 angstrom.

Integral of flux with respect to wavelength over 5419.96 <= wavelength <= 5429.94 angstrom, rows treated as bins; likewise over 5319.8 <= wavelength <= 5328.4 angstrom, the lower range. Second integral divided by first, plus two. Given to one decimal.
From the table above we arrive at 2.8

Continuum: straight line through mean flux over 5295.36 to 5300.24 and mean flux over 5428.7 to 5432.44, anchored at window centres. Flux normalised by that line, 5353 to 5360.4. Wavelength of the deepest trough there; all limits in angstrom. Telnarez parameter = 5353.60 angstrom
